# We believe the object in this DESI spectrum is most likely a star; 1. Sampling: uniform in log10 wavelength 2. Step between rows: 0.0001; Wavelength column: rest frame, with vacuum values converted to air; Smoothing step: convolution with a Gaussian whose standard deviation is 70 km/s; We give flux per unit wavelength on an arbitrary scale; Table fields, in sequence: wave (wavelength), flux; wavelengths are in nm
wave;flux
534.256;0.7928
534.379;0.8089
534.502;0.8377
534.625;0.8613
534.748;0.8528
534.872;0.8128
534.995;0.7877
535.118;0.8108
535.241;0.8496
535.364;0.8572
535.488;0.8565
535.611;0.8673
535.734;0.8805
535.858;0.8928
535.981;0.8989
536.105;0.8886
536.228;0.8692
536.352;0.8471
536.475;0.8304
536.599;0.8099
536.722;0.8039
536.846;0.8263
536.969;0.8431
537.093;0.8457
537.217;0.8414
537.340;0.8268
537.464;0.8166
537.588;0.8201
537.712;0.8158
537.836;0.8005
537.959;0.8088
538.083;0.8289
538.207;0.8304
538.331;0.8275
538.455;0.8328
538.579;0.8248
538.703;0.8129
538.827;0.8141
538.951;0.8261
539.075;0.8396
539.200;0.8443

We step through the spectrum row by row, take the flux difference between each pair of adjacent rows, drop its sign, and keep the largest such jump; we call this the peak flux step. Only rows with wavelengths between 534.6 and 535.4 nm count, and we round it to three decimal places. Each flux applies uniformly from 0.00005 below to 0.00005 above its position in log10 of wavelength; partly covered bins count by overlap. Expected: 0.040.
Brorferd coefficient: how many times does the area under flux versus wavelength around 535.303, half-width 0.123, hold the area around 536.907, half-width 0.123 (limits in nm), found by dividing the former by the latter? 1.02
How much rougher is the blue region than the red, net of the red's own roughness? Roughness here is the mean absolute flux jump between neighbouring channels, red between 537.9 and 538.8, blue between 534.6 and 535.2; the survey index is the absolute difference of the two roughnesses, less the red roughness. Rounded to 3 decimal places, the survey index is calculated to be 0.008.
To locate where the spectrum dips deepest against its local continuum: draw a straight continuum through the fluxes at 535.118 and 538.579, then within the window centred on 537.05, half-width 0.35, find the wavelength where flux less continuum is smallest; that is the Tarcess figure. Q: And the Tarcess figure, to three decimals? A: 536.722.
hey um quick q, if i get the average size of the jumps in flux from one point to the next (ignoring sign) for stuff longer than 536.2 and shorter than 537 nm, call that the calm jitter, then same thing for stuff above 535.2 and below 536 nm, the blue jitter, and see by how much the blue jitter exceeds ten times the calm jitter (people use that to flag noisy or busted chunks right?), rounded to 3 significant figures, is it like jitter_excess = -0.166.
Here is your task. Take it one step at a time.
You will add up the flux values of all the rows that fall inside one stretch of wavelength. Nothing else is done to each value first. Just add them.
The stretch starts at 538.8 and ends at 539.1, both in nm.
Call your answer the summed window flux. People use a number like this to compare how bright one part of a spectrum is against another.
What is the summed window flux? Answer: 2.48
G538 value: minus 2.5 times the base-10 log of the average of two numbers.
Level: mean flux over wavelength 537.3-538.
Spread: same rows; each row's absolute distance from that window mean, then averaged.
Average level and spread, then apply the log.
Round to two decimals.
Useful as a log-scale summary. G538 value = 0.97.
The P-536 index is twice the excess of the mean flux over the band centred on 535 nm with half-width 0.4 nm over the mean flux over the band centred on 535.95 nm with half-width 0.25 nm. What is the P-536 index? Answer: -0.11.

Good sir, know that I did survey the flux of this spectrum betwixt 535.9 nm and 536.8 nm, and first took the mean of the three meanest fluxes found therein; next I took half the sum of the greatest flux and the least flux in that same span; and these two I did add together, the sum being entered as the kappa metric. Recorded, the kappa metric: 1.67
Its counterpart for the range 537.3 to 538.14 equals 1.62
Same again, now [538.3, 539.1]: 1.64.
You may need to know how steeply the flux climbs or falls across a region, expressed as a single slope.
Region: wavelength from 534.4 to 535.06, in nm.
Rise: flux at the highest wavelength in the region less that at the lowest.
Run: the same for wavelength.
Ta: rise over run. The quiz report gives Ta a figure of -0.10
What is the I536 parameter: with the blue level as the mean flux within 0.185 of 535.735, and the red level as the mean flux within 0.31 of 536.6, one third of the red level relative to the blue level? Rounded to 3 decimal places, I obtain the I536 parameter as 0.312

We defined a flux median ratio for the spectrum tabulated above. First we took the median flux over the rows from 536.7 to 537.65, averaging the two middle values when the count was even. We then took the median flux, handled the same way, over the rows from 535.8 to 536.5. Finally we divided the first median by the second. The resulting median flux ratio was 0.94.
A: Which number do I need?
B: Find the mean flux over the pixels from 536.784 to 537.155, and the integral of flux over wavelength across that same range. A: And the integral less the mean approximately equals -0.53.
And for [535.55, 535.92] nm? -0.55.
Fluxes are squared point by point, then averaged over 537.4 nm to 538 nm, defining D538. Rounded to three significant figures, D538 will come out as 0.660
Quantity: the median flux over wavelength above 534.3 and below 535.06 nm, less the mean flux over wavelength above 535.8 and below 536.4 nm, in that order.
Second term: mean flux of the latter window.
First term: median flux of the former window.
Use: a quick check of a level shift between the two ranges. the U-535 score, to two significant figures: -0.054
